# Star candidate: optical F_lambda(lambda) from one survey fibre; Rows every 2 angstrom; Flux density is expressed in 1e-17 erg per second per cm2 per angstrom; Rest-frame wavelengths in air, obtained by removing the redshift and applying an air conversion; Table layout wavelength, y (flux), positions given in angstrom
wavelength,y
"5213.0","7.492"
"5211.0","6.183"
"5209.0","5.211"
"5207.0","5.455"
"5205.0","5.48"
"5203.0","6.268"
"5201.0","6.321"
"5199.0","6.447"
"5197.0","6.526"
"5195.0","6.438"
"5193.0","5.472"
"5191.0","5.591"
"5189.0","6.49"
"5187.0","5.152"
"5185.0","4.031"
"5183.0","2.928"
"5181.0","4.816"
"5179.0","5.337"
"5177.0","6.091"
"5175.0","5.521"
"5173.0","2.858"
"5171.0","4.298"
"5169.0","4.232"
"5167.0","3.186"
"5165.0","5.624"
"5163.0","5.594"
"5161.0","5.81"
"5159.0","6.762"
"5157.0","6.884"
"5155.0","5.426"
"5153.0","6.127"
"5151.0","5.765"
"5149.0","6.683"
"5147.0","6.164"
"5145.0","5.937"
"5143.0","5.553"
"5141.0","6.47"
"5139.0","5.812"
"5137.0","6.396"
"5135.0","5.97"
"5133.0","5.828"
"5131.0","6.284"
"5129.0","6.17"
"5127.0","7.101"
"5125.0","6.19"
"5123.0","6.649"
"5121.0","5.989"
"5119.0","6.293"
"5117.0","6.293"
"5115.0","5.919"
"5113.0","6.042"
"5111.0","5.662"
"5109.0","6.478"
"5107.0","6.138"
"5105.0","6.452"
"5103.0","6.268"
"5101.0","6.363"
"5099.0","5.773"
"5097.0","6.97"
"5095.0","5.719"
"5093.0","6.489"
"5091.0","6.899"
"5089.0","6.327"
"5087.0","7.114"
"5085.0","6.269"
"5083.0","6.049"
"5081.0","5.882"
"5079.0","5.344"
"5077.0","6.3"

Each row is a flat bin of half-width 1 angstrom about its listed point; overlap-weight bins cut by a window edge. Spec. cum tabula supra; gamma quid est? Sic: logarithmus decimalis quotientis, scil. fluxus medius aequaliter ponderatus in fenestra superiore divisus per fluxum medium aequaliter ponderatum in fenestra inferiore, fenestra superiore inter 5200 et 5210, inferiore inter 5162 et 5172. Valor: 0.10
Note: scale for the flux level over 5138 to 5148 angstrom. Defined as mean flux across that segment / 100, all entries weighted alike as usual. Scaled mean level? 0.0599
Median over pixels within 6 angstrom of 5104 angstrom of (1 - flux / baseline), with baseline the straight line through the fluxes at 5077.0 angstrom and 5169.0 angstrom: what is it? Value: -0.10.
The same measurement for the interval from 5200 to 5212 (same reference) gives -0.71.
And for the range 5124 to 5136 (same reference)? -0.20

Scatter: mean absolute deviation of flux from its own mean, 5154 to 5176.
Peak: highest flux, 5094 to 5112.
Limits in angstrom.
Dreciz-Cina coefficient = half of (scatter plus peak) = 4.02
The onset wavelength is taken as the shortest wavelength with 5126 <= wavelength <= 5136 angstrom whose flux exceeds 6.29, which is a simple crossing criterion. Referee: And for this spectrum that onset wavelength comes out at 5127.0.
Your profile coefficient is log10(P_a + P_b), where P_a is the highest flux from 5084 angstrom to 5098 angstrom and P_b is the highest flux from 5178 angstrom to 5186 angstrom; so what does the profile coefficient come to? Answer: 1.10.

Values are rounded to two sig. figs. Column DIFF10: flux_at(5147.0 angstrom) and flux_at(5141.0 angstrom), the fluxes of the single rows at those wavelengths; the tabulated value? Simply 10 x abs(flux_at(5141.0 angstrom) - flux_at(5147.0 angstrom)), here 3.1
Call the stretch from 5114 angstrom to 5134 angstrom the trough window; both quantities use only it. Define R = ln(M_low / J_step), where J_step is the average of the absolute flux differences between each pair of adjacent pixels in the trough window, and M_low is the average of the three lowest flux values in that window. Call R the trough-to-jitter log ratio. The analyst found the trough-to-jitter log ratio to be 2.54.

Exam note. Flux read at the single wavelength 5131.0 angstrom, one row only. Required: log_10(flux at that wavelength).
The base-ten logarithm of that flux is 0.798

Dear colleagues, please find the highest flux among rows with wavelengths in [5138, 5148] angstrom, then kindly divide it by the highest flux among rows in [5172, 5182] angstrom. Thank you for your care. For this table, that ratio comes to 1.06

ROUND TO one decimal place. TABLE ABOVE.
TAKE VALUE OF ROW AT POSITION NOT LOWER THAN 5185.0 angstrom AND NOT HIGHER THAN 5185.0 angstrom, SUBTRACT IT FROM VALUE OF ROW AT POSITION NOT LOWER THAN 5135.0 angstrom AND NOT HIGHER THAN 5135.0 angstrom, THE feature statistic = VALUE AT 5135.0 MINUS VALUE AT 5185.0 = 1.9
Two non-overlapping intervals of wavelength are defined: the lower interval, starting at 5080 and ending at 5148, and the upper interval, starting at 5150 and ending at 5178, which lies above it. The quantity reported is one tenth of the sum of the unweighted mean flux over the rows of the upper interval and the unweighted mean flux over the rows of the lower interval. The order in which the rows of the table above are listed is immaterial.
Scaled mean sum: 1.15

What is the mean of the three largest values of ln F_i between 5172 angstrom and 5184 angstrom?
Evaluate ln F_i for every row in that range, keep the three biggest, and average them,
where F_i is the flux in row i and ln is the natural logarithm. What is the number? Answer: 1.73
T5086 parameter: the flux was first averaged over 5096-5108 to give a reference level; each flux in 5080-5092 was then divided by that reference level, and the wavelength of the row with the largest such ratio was 5087.0 angstrom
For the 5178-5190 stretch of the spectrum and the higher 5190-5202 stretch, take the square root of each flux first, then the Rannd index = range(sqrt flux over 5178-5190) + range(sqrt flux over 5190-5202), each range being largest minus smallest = 1.1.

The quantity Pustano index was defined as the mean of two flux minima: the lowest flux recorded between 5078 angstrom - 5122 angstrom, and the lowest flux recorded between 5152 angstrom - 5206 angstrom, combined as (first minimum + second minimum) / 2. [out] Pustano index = 4.1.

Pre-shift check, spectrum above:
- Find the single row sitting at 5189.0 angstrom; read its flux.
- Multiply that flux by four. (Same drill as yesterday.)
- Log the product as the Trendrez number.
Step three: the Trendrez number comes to 26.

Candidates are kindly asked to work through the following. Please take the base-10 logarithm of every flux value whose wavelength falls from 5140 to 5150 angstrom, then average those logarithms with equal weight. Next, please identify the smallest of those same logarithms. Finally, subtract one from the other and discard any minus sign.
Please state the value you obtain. 0.044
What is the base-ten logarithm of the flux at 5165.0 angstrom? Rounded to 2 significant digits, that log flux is 0.75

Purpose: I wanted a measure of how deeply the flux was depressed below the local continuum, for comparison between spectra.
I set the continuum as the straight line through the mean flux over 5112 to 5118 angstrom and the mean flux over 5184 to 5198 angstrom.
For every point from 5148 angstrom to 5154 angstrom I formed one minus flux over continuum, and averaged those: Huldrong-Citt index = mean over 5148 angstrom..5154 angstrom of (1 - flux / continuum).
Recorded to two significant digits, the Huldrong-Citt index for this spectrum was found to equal -0.051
